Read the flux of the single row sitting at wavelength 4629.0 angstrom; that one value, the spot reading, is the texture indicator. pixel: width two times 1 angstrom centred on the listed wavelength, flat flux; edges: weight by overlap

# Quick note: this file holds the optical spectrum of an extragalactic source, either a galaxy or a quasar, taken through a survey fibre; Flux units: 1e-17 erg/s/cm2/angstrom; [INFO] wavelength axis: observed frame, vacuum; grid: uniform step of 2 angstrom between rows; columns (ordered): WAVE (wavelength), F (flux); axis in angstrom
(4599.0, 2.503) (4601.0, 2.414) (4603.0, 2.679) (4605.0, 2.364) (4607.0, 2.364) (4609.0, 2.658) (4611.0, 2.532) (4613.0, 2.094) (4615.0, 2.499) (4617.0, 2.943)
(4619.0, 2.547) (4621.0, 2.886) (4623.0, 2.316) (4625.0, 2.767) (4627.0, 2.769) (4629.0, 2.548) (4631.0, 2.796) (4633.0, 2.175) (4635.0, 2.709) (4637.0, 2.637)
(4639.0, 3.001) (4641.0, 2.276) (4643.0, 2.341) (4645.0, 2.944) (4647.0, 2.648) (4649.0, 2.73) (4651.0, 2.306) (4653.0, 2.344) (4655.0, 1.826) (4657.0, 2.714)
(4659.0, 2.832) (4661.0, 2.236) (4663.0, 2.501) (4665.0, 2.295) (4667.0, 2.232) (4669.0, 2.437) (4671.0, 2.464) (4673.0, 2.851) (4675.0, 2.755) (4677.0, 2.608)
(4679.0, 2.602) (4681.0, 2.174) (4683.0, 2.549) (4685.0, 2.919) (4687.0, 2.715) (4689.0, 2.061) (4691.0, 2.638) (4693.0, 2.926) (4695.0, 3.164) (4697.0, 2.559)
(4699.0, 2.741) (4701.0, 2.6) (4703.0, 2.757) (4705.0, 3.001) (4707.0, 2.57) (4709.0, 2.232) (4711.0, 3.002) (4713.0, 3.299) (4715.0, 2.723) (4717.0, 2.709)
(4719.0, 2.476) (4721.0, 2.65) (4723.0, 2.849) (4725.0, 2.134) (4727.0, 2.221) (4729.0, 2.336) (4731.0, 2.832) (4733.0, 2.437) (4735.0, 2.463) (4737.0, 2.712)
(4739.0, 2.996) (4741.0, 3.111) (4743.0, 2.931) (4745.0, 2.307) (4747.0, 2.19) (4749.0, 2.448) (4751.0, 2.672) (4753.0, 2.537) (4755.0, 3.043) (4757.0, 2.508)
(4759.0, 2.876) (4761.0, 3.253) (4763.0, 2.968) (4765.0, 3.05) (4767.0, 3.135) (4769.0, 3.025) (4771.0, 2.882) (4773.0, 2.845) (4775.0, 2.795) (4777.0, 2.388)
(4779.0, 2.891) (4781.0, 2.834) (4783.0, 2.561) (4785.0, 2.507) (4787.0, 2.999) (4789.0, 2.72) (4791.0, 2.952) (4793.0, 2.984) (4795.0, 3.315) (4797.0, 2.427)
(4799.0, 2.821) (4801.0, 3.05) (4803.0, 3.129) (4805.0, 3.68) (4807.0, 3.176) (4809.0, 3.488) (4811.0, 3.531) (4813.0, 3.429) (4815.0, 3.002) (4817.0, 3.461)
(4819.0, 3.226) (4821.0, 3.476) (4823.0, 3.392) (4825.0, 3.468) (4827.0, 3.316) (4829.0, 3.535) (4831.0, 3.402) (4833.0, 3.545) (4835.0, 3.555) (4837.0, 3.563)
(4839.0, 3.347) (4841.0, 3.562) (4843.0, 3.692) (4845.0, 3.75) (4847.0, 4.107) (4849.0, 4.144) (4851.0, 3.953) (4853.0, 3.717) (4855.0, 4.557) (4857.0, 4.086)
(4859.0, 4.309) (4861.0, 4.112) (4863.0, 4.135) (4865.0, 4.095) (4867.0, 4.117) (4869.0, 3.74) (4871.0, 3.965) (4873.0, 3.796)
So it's 2.548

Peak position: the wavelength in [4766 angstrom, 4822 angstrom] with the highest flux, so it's 4805.0 angstrom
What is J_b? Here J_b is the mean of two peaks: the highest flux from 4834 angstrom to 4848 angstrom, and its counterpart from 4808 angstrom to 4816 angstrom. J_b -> 3.82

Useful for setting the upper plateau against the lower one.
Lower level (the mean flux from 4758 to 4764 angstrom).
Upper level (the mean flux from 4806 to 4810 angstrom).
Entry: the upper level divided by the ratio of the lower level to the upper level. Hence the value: 3.7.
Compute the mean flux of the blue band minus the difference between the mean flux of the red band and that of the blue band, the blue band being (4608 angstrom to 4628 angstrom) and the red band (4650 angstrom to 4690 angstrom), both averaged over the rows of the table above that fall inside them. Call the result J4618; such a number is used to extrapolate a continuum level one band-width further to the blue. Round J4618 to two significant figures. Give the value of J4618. 2.7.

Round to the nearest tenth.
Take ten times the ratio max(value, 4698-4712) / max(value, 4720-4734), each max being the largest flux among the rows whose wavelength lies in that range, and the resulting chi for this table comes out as 10.5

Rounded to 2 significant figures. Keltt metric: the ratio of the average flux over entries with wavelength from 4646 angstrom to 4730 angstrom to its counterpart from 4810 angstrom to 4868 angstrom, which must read 0.70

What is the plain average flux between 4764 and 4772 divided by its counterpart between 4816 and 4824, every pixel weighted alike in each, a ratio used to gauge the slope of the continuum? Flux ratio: 0.89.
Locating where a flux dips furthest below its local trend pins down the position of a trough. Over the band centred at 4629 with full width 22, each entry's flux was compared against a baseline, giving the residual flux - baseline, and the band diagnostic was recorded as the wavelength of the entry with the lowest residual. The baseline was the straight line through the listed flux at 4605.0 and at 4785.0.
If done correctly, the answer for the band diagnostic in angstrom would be 4633.0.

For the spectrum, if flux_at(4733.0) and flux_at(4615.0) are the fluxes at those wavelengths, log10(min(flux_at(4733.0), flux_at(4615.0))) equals 0.387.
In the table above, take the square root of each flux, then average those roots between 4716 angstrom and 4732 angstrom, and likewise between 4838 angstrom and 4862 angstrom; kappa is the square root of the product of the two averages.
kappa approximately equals 1.77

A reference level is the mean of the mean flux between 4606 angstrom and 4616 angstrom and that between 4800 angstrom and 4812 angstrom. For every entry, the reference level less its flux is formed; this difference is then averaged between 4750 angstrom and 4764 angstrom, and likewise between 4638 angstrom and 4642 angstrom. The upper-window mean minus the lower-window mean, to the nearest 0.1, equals -0.2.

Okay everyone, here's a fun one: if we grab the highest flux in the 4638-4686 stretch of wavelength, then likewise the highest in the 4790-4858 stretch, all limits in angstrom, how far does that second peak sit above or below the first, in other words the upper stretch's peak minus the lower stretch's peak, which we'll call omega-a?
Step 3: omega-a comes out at 1.6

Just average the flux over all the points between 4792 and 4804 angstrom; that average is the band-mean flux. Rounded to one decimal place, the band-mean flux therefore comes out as 3.0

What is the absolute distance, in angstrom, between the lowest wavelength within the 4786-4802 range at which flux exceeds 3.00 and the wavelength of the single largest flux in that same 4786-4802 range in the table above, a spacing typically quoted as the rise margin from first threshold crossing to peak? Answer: 0 angstrom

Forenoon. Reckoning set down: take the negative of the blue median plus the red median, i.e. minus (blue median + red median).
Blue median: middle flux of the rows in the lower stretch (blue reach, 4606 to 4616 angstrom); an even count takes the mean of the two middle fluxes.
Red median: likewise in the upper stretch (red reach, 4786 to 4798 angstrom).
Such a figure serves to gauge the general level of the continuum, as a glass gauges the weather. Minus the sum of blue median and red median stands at -5.5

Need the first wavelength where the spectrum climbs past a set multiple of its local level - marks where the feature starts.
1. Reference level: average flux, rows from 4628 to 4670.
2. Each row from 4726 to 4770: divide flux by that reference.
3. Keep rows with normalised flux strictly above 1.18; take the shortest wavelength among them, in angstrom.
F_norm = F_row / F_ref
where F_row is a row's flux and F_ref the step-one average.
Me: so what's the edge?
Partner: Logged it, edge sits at 4739.0 angstrom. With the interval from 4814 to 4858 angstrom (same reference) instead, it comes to 4815.0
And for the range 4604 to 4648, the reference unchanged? 4639.0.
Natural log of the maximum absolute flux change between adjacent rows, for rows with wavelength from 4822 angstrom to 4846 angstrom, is -1.5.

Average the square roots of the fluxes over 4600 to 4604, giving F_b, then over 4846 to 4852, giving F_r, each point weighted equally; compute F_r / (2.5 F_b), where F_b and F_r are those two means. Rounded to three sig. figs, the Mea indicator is 0.506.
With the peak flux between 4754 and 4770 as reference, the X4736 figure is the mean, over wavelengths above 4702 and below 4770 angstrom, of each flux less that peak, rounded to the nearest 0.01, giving -0.53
